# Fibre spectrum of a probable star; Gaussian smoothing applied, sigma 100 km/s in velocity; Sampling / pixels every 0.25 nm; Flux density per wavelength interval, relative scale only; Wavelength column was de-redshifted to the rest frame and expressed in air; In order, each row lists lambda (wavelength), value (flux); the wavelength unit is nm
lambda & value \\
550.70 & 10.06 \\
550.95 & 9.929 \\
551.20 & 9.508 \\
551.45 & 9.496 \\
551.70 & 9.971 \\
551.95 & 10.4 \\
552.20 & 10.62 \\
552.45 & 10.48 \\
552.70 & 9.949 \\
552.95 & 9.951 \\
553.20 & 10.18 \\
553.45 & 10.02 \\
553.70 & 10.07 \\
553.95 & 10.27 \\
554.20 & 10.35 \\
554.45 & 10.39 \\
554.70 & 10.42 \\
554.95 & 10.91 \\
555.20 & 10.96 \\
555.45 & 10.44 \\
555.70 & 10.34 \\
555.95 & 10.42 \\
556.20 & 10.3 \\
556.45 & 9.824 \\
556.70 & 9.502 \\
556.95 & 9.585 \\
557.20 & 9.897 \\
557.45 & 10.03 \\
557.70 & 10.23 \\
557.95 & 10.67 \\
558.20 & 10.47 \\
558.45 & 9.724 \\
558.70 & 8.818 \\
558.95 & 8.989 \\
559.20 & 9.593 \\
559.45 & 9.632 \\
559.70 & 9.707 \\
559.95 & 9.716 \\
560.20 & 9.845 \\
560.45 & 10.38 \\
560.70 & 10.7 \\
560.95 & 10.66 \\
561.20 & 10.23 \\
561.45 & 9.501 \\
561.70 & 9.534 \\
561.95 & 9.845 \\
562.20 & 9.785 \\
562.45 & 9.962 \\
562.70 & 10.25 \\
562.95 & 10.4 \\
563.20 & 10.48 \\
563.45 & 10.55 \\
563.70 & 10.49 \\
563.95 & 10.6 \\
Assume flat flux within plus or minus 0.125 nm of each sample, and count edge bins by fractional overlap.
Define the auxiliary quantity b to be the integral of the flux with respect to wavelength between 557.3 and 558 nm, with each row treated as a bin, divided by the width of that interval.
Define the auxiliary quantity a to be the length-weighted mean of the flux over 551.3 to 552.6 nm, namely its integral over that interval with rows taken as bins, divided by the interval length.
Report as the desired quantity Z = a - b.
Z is -0.08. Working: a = 10.2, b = 10.3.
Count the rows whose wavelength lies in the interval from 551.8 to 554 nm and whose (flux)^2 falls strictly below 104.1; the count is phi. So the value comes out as 5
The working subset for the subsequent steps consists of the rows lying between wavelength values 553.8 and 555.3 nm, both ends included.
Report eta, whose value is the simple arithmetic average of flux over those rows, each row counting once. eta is 10.55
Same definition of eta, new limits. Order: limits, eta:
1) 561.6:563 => 9.96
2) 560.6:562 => 10.08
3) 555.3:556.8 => 10.14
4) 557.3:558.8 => 9.99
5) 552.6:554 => 10.07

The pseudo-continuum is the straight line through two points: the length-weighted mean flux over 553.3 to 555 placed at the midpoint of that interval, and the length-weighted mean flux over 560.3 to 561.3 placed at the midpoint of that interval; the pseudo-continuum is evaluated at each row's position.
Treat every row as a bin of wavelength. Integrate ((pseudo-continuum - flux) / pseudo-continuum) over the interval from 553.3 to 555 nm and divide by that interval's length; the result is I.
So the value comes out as 0.000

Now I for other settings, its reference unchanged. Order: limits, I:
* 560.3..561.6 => 0.021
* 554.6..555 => -0.029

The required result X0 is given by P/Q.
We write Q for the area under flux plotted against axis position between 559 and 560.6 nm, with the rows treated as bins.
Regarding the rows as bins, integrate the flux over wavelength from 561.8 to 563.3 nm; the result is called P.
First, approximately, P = 15.2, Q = 15.7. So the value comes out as 0.97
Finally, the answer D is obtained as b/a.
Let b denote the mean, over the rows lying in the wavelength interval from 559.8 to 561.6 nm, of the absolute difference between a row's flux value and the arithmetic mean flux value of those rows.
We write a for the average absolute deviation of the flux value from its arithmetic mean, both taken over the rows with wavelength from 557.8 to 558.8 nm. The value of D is 0.61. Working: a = 0.65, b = 0.39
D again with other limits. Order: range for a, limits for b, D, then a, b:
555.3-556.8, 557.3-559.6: 1.56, 0.32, 0.49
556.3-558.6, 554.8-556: 0.81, 0.32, 0.26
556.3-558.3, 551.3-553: 1.00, 0.32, 0.32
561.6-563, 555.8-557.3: 1.21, 0.24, 0.29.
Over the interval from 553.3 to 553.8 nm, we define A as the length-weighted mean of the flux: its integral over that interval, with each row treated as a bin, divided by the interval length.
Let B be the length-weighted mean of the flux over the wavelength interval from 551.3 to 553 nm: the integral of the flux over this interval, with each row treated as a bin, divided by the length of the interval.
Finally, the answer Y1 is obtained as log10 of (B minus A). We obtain -1.14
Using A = 10.1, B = 10.1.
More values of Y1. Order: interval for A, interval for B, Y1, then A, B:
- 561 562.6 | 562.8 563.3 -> -0.24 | 9.9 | 10.4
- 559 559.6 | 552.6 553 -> -0.39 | 9.5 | 9.9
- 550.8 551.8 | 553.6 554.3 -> -0.30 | 9.7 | 10.2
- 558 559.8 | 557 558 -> -0.28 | 9.6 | 10.1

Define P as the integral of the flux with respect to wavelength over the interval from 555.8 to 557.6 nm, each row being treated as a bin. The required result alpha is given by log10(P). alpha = 1.25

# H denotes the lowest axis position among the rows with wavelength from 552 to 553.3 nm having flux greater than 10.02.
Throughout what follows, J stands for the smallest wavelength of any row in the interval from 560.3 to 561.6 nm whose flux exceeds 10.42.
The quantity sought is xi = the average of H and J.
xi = 556.45 nm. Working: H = 552.20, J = 560.70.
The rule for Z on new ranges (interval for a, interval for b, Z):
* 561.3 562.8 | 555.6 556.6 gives -0.39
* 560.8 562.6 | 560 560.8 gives -0.29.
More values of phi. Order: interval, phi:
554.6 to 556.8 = 2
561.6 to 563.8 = 4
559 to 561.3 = 5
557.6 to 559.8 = 6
